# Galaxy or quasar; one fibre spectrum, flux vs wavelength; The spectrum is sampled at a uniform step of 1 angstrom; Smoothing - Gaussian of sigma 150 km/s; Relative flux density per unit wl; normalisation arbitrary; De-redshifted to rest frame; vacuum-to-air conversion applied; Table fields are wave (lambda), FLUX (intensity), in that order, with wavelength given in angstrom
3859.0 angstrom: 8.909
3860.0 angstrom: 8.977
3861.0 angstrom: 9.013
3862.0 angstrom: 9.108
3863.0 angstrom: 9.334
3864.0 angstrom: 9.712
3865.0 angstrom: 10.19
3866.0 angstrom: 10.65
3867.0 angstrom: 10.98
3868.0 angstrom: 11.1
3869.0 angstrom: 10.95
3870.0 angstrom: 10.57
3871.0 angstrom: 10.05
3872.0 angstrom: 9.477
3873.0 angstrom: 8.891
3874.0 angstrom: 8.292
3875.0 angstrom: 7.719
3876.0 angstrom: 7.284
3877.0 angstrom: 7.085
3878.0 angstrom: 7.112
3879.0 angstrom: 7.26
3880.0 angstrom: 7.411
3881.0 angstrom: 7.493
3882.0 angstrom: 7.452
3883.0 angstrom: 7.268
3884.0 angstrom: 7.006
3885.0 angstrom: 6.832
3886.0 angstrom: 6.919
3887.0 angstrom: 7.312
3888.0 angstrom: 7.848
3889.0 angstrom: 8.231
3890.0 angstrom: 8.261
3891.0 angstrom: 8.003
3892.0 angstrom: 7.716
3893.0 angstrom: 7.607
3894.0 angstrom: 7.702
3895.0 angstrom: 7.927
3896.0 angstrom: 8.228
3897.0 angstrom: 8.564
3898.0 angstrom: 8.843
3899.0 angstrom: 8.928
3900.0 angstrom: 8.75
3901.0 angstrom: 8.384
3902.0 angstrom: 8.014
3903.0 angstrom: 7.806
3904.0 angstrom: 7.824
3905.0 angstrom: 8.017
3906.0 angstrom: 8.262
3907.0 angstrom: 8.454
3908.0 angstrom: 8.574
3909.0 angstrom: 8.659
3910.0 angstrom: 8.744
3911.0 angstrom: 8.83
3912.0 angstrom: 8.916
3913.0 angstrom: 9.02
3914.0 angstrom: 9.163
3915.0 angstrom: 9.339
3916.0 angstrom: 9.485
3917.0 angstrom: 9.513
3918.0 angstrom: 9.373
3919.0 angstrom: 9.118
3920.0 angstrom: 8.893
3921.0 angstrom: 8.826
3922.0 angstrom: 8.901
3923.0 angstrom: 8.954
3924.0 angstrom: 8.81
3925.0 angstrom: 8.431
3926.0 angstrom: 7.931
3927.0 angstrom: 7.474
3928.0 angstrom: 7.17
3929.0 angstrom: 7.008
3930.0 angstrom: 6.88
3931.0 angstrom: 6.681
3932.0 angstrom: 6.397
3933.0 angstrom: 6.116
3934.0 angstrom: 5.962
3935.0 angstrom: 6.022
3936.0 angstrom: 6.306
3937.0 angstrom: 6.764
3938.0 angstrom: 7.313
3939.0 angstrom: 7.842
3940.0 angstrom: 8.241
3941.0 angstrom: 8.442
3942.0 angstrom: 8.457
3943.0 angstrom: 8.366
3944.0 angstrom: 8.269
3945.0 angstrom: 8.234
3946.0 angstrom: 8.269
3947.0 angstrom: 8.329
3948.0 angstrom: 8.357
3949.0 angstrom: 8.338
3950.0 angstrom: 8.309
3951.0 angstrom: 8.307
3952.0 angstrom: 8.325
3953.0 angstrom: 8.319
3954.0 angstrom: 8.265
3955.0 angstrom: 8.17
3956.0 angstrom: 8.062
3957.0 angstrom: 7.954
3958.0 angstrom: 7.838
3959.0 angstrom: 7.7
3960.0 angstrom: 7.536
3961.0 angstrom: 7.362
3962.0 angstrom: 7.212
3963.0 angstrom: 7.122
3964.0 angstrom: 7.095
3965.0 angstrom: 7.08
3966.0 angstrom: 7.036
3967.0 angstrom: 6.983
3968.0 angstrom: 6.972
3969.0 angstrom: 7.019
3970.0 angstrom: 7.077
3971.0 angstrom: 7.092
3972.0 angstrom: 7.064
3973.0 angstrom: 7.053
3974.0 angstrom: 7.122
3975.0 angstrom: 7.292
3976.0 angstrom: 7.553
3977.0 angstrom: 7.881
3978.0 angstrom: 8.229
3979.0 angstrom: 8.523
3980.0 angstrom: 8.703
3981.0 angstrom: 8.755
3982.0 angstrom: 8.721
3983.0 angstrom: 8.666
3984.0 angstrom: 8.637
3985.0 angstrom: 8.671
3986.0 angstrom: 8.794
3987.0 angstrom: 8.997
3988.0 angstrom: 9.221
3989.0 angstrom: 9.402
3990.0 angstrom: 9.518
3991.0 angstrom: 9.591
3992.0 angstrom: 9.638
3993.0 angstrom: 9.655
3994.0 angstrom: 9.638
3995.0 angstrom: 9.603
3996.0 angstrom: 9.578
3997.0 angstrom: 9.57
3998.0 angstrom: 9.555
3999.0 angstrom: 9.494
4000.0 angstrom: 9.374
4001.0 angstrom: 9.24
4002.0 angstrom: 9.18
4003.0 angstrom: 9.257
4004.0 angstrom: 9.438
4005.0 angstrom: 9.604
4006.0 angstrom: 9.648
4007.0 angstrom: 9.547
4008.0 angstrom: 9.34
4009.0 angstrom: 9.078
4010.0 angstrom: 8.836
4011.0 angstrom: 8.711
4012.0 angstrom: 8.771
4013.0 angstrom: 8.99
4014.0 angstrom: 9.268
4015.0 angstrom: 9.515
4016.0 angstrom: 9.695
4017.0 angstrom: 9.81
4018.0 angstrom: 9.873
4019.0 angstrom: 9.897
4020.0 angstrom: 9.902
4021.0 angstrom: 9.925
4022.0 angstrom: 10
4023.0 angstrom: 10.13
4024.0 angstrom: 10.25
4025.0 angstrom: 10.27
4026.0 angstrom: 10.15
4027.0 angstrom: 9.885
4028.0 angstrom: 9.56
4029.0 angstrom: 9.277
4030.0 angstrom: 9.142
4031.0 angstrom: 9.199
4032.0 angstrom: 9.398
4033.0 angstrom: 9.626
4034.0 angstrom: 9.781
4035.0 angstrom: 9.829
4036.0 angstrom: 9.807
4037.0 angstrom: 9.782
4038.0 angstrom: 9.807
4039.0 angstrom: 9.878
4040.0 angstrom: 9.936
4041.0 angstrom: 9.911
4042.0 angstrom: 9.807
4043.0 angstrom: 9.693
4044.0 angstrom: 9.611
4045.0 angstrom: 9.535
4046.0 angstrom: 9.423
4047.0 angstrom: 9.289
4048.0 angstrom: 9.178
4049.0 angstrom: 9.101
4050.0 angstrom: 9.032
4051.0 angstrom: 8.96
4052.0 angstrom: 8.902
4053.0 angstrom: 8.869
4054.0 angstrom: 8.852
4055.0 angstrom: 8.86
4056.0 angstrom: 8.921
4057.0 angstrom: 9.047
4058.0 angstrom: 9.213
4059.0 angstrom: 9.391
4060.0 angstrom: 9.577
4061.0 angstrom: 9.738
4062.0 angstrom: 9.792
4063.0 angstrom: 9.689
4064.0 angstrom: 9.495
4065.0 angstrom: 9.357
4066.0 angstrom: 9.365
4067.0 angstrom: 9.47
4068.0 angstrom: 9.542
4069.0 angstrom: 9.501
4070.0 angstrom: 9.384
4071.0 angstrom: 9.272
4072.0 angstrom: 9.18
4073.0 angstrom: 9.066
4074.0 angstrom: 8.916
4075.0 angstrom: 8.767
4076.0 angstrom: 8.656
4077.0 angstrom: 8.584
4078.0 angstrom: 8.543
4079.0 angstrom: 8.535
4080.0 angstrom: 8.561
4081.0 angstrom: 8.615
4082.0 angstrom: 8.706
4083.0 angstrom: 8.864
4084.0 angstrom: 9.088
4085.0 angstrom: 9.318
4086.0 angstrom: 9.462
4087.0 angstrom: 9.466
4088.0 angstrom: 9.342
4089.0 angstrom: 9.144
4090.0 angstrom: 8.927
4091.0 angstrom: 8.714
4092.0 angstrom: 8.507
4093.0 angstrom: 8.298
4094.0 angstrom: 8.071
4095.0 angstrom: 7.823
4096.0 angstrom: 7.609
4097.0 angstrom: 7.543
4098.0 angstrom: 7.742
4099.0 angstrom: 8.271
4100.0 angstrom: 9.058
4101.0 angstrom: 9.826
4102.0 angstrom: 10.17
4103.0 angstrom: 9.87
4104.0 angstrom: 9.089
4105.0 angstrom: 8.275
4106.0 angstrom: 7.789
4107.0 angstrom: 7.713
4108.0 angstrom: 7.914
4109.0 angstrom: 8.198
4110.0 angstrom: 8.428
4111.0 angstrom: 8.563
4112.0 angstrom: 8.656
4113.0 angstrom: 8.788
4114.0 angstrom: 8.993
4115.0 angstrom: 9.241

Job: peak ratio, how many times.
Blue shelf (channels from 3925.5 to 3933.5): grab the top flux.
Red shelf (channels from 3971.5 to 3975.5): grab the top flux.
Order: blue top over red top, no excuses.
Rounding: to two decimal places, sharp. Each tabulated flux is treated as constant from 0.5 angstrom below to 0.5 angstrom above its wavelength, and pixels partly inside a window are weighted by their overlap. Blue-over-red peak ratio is 1.09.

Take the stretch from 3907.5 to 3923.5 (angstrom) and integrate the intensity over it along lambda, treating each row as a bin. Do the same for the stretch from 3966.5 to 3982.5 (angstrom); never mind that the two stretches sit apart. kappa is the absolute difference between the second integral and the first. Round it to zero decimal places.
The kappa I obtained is 22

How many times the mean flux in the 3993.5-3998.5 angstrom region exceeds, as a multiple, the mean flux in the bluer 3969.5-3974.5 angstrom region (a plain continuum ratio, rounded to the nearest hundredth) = 1.35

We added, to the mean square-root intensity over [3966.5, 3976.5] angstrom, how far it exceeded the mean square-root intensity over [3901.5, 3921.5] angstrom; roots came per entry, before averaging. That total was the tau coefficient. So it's 2.38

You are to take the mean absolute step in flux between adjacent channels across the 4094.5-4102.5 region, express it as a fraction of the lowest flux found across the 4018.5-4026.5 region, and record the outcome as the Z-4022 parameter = 0.042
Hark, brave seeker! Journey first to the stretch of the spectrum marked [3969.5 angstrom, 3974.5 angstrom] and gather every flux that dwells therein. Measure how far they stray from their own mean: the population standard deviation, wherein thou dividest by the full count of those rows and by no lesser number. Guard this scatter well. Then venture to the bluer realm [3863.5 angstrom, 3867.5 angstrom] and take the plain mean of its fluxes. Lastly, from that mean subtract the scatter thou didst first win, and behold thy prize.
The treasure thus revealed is 10.4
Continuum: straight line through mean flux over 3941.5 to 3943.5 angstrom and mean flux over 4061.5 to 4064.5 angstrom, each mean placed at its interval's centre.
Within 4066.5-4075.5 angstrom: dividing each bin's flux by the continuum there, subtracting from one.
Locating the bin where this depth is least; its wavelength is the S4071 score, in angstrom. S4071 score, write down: 4068.0 angstrom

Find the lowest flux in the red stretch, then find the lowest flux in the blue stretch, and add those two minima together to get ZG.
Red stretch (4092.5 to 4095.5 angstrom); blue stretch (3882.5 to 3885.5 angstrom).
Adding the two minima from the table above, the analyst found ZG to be 14.7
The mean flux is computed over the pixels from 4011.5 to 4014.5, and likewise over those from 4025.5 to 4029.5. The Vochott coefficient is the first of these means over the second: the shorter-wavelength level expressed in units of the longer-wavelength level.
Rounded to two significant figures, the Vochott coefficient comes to 0.93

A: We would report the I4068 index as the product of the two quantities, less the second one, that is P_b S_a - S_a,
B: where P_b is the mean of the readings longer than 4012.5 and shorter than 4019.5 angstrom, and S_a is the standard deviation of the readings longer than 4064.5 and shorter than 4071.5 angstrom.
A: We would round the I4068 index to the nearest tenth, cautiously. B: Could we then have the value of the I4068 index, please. 0.8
